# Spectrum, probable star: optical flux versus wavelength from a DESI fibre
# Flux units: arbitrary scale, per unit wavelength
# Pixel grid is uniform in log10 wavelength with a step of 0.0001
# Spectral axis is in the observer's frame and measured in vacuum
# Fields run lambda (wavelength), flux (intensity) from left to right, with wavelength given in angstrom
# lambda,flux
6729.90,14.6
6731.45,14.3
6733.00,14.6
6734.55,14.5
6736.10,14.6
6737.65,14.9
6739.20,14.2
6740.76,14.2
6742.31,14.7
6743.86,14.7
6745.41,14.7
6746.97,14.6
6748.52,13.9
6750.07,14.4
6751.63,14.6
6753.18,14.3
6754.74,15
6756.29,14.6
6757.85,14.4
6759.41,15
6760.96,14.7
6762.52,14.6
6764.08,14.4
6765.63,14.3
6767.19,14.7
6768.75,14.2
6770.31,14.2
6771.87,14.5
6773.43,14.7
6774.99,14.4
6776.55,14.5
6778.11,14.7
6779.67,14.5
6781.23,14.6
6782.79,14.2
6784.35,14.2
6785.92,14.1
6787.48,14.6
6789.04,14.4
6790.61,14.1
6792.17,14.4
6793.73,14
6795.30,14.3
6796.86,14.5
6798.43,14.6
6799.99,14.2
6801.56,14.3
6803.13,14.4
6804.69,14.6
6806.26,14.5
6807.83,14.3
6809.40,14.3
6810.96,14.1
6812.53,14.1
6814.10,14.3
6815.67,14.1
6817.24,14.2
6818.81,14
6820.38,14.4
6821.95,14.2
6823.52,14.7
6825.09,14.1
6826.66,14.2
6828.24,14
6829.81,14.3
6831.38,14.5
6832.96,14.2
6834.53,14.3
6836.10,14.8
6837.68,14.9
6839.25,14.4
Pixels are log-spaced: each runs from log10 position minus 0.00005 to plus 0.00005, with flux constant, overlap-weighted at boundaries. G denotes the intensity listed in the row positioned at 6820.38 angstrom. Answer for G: 14.4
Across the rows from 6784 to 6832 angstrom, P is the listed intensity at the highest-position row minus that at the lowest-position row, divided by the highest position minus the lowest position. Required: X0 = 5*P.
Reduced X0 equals 0.0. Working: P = 0.01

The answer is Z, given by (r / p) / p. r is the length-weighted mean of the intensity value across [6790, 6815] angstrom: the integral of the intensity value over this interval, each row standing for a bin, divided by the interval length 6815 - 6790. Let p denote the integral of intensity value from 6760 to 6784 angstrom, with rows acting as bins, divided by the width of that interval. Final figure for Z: 0.0682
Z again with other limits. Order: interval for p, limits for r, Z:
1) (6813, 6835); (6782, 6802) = 0.0705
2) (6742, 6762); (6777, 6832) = 0.0673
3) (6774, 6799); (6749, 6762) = 0.0706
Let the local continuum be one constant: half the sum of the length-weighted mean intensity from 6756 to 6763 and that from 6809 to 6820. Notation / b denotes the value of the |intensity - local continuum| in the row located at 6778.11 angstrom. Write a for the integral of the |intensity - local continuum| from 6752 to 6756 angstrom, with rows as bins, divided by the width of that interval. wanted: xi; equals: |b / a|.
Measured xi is 0.9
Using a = 0.314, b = 0.29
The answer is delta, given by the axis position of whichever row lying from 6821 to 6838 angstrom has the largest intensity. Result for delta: 6837.68 angstrom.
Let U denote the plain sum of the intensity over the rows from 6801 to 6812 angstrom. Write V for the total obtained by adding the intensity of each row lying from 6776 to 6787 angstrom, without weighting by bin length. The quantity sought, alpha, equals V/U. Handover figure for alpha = 1.003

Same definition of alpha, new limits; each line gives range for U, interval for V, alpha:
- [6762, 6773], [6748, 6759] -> 1.003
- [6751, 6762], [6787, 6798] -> 0.978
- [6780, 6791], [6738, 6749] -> 1.008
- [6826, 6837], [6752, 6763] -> 1.023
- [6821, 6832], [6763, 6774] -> 1.010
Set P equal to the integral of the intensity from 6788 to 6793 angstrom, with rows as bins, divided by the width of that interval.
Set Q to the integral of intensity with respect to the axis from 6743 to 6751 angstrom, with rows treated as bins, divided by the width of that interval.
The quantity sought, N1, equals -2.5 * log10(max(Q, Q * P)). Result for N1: -5.79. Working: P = 14.3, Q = 14.5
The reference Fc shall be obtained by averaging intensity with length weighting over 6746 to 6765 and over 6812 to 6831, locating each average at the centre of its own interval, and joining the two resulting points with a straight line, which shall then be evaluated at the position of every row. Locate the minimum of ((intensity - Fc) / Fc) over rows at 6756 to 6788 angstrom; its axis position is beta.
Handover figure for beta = 6785.92 angstrom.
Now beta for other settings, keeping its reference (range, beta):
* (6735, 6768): 6748.52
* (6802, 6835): 6818.81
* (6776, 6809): 6793.73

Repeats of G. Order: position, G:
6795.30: 14.3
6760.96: 14.7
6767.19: 14.7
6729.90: 14.6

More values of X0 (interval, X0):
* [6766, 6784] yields -0.2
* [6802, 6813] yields -0.2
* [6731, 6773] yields 0.0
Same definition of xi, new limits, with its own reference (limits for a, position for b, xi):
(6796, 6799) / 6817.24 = 1.6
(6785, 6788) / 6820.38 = 0.0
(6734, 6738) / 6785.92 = 1.3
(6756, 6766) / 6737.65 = 2.4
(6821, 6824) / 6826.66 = 0.9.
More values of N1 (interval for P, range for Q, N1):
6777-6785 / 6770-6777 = -5.80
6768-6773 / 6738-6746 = -5.79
